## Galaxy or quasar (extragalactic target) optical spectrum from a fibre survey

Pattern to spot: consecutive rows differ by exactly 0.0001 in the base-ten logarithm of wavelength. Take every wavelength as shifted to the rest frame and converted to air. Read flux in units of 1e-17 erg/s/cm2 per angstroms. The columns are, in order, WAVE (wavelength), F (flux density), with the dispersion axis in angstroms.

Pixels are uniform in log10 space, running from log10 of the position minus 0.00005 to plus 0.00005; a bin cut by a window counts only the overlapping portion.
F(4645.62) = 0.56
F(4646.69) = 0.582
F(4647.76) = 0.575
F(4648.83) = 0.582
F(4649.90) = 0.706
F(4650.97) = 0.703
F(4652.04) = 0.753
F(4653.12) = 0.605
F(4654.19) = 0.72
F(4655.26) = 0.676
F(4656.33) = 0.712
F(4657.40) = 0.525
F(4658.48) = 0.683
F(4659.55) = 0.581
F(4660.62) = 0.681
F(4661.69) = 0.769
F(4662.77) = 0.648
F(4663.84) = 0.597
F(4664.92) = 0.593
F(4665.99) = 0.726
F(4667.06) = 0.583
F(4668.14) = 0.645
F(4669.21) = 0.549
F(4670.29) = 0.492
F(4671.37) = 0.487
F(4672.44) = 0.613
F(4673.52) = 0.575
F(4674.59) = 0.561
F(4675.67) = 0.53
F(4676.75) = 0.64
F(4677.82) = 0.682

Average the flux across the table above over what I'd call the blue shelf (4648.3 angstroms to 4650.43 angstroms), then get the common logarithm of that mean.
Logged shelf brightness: -0.191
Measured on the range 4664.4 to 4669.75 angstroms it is -0.208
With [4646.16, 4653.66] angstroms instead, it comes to -0.191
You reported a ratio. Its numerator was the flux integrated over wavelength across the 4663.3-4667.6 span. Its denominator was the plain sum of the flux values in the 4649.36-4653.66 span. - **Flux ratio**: 0.97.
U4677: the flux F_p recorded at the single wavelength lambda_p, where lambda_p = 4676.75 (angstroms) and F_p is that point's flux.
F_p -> 0.64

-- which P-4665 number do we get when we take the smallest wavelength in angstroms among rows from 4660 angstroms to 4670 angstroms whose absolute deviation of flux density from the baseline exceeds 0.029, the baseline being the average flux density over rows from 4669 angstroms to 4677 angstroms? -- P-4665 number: 4660.62 angstroms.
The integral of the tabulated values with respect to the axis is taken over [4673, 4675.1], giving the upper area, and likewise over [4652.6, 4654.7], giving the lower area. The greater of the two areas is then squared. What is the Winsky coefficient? 2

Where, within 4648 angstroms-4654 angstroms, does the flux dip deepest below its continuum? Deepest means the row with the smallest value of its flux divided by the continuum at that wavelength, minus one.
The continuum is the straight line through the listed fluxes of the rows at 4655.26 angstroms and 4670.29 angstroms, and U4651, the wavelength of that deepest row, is 4648.83 angstroms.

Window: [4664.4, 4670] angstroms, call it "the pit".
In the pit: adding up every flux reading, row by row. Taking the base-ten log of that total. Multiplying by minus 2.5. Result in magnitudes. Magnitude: -1.23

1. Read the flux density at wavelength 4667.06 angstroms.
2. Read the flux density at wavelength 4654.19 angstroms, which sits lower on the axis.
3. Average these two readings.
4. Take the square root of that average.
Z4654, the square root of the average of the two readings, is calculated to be 0.81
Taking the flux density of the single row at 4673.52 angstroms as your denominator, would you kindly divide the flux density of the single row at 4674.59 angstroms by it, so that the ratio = 0.98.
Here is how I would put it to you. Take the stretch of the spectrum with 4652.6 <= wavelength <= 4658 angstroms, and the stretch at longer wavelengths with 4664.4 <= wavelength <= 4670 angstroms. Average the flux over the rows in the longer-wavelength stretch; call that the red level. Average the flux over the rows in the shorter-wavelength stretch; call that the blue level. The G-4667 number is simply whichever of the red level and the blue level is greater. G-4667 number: 0.648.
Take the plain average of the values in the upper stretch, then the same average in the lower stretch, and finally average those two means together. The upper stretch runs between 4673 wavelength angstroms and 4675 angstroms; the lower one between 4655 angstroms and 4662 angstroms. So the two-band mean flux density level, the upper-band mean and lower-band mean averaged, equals 0.61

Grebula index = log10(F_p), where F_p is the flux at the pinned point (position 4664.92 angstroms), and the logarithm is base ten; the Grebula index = -0.23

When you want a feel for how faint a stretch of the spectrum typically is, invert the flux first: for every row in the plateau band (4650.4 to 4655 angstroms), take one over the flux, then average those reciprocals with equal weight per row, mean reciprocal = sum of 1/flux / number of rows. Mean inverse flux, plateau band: 1.45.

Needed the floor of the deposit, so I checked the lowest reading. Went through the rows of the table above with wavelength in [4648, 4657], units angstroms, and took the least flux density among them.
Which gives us 0.582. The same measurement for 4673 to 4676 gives 0.53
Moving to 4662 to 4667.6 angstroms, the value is 0.583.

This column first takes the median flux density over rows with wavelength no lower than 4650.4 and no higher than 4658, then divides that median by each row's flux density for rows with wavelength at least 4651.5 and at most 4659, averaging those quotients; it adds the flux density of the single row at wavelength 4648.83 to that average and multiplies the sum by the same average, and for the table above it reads 1.76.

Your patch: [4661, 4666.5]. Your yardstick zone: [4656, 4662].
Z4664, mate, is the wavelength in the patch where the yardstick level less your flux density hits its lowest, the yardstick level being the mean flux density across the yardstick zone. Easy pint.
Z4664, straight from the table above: 4661.69 angstroms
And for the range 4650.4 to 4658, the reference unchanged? 4652.04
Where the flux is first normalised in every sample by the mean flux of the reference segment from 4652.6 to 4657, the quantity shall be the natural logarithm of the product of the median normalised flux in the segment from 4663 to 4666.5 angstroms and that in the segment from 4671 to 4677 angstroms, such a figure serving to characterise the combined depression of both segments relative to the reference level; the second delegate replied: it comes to -0.30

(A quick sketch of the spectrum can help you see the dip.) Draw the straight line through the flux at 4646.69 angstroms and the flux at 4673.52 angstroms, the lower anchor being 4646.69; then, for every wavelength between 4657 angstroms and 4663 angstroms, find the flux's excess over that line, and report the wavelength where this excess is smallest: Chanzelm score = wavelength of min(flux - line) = 4657.40 angstroms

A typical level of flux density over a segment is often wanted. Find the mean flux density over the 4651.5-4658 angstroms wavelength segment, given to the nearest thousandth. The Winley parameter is 0.665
